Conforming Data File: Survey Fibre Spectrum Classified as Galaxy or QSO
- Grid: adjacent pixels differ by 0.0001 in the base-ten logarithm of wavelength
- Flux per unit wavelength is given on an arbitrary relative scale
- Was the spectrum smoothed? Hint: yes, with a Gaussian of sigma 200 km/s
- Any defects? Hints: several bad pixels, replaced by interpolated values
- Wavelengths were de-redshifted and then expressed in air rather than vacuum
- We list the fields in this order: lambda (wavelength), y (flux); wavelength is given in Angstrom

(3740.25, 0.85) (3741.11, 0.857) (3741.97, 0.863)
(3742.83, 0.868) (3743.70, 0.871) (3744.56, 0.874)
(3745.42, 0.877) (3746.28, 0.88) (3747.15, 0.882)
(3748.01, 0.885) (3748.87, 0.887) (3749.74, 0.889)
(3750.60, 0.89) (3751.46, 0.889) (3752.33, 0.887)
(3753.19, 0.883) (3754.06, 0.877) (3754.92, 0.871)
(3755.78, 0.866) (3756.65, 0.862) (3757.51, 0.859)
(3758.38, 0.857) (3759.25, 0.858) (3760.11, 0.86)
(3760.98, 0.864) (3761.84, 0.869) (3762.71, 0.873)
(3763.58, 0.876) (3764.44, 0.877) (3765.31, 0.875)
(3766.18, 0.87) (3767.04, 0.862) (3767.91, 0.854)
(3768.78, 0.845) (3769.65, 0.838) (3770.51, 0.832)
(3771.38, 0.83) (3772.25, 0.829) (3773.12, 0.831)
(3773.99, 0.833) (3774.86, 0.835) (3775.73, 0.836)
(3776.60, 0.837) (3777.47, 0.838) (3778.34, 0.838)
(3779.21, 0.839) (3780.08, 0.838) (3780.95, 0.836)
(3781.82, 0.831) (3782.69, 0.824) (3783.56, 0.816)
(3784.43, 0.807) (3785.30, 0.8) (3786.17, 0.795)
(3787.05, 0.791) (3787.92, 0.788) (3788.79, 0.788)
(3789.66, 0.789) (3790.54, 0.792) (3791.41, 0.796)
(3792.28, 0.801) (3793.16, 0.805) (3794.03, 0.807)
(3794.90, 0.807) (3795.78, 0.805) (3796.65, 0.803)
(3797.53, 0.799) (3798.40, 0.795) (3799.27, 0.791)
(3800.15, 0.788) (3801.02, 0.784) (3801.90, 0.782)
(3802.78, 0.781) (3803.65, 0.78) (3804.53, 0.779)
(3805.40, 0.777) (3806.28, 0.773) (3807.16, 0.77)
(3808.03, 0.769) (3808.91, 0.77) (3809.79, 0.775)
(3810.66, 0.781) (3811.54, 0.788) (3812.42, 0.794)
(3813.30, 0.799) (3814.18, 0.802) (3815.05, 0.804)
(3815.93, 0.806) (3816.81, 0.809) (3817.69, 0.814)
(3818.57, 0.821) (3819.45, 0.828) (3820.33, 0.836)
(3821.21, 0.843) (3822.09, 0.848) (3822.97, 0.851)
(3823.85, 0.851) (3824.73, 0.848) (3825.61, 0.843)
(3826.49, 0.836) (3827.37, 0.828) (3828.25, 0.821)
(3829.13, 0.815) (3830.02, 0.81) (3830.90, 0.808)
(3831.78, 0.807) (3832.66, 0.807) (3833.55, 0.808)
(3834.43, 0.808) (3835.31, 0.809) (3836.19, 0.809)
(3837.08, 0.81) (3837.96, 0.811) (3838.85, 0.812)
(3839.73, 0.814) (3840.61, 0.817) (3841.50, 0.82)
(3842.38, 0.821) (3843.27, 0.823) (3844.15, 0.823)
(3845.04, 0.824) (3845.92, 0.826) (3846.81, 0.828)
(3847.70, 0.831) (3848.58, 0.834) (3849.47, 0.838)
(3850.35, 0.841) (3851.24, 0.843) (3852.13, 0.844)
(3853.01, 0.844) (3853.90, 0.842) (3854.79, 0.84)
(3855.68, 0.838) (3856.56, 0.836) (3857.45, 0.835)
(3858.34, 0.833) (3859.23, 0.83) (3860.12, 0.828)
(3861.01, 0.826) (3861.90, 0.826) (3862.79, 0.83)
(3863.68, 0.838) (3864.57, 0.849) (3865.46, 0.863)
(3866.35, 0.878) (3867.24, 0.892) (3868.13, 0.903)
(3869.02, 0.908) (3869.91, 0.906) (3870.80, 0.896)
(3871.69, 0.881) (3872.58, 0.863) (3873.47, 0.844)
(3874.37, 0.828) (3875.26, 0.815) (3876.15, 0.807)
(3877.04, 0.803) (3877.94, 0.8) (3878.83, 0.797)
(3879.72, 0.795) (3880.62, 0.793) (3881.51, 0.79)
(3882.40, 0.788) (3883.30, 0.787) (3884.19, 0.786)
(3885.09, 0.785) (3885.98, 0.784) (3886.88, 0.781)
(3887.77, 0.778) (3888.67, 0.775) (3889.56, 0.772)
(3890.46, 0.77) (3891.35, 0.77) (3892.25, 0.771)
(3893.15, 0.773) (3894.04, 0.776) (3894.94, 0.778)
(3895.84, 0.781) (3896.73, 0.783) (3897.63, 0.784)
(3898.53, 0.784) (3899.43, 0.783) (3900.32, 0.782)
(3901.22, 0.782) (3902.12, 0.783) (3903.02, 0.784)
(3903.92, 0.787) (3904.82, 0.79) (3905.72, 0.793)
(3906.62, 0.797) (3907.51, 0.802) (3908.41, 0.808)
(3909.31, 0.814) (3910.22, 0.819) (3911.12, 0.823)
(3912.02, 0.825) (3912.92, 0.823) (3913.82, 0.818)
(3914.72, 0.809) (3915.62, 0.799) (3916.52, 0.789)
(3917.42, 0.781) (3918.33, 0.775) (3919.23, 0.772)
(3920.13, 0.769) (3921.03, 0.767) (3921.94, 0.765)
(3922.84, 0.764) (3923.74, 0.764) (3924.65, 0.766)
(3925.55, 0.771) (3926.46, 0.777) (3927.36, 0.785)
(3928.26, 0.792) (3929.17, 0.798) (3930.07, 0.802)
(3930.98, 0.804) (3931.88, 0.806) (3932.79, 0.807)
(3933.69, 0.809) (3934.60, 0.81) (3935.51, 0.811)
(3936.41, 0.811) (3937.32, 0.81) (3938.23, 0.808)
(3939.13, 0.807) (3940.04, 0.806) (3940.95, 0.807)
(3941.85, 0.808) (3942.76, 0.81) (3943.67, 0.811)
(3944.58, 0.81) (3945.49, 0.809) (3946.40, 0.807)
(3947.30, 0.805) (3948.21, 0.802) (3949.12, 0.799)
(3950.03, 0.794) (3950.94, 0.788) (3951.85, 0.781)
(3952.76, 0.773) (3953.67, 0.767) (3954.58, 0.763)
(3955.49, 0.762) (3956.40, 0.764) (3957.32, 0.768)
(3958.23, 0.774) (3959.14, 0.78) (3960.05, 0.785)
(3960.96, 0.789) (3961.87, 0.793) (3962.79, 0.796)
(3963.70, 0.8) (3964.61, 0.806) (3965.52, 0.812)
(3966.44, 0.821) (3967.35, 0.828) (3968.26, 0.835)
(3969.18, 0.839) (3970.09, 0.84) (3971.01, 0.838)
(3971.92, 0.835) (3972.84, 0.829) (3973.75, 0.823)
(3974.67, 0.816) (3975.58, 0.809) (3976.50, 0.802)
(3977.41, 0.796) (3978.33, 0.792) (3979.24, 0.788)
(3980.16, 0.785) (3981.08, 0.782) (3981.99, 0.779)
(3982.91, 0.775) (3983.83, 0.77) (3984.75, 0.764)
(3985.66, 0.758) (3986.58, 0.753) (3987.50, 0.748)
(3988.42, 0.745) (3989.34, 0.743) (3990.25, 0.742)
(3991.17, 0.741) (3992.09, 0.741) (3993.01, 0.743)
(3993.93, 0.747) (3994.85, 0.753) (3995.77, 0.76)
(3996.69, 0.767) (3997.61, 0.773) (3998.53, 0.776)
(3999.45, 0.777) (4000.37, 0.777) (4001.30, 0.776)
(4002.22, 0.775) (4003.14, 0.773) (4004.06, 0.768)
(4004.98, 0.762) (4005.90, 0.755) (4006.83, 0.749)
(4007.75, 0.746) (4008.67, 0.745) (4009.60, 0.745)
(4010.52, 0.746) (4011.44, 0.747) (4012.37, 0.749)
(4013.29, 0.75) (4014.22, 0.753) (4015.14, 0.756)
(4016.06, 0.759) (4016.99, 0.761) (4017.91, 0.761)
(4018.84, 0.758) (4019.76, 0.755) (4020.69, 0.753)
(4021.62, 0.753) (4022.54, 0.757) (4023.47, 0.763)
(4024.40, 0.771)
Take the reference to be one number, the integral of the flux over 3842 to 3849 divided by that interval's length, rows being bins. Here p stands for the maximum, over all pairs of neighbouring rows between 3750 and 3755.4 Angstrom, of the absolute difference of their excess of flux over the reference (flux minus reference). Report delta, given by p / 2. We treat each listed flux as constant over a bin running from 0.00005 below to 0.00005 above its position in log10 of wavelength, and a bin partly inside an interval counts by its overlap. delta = 0.0030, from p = 0.0060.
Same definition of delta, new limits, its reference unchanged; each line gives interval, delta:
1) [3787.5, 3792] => 0.0020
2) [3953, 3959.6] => 0.0030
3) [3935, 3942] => 0.0010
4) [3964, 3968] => 0.0045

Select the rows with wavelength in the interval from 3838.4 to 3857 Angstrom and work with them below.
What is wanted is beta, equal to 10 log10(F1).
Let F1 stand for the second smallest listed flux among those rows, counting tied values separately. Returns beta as -0.89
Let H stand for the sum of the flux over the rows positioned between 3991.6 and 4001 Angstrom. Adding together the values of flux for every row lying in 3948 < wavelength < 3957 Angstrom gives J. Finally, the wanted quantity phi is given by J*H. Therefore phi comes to 59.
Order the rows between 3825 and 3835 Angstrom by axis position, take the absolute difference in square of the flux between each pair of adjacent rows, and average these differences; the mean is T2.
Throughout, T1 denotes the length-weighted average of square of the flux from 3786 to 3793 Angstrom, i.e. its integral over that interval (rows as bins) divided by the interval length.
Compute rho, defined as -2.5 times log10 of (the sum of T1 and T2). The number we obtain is 0.49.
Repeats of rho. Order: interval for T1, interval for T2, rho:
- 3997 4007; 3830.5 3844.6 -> 0.57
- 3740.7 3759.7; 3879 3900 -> 0.29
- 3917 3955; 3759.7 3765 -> 0.50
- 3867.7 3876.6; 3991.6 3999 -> 0.30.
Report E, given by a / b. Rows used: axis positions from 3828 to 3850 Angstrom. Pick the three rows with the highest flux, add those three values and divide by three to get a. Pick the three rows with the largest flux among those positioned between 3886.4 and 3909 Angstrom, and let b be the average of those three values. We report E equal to 1.040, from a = 0.834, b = 0.802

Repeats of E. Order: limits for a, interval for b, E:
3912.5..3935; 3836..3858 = 0.968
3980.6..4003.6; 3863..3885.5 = 0.861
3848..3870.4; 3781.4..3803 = 1.100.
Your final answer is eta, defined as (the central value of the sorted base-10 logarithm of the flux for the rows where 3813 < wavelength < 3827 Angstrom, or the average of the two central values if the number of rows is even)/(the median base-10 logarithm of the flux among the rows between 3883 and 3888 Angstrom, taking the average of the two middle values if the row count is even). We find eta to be 0.8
